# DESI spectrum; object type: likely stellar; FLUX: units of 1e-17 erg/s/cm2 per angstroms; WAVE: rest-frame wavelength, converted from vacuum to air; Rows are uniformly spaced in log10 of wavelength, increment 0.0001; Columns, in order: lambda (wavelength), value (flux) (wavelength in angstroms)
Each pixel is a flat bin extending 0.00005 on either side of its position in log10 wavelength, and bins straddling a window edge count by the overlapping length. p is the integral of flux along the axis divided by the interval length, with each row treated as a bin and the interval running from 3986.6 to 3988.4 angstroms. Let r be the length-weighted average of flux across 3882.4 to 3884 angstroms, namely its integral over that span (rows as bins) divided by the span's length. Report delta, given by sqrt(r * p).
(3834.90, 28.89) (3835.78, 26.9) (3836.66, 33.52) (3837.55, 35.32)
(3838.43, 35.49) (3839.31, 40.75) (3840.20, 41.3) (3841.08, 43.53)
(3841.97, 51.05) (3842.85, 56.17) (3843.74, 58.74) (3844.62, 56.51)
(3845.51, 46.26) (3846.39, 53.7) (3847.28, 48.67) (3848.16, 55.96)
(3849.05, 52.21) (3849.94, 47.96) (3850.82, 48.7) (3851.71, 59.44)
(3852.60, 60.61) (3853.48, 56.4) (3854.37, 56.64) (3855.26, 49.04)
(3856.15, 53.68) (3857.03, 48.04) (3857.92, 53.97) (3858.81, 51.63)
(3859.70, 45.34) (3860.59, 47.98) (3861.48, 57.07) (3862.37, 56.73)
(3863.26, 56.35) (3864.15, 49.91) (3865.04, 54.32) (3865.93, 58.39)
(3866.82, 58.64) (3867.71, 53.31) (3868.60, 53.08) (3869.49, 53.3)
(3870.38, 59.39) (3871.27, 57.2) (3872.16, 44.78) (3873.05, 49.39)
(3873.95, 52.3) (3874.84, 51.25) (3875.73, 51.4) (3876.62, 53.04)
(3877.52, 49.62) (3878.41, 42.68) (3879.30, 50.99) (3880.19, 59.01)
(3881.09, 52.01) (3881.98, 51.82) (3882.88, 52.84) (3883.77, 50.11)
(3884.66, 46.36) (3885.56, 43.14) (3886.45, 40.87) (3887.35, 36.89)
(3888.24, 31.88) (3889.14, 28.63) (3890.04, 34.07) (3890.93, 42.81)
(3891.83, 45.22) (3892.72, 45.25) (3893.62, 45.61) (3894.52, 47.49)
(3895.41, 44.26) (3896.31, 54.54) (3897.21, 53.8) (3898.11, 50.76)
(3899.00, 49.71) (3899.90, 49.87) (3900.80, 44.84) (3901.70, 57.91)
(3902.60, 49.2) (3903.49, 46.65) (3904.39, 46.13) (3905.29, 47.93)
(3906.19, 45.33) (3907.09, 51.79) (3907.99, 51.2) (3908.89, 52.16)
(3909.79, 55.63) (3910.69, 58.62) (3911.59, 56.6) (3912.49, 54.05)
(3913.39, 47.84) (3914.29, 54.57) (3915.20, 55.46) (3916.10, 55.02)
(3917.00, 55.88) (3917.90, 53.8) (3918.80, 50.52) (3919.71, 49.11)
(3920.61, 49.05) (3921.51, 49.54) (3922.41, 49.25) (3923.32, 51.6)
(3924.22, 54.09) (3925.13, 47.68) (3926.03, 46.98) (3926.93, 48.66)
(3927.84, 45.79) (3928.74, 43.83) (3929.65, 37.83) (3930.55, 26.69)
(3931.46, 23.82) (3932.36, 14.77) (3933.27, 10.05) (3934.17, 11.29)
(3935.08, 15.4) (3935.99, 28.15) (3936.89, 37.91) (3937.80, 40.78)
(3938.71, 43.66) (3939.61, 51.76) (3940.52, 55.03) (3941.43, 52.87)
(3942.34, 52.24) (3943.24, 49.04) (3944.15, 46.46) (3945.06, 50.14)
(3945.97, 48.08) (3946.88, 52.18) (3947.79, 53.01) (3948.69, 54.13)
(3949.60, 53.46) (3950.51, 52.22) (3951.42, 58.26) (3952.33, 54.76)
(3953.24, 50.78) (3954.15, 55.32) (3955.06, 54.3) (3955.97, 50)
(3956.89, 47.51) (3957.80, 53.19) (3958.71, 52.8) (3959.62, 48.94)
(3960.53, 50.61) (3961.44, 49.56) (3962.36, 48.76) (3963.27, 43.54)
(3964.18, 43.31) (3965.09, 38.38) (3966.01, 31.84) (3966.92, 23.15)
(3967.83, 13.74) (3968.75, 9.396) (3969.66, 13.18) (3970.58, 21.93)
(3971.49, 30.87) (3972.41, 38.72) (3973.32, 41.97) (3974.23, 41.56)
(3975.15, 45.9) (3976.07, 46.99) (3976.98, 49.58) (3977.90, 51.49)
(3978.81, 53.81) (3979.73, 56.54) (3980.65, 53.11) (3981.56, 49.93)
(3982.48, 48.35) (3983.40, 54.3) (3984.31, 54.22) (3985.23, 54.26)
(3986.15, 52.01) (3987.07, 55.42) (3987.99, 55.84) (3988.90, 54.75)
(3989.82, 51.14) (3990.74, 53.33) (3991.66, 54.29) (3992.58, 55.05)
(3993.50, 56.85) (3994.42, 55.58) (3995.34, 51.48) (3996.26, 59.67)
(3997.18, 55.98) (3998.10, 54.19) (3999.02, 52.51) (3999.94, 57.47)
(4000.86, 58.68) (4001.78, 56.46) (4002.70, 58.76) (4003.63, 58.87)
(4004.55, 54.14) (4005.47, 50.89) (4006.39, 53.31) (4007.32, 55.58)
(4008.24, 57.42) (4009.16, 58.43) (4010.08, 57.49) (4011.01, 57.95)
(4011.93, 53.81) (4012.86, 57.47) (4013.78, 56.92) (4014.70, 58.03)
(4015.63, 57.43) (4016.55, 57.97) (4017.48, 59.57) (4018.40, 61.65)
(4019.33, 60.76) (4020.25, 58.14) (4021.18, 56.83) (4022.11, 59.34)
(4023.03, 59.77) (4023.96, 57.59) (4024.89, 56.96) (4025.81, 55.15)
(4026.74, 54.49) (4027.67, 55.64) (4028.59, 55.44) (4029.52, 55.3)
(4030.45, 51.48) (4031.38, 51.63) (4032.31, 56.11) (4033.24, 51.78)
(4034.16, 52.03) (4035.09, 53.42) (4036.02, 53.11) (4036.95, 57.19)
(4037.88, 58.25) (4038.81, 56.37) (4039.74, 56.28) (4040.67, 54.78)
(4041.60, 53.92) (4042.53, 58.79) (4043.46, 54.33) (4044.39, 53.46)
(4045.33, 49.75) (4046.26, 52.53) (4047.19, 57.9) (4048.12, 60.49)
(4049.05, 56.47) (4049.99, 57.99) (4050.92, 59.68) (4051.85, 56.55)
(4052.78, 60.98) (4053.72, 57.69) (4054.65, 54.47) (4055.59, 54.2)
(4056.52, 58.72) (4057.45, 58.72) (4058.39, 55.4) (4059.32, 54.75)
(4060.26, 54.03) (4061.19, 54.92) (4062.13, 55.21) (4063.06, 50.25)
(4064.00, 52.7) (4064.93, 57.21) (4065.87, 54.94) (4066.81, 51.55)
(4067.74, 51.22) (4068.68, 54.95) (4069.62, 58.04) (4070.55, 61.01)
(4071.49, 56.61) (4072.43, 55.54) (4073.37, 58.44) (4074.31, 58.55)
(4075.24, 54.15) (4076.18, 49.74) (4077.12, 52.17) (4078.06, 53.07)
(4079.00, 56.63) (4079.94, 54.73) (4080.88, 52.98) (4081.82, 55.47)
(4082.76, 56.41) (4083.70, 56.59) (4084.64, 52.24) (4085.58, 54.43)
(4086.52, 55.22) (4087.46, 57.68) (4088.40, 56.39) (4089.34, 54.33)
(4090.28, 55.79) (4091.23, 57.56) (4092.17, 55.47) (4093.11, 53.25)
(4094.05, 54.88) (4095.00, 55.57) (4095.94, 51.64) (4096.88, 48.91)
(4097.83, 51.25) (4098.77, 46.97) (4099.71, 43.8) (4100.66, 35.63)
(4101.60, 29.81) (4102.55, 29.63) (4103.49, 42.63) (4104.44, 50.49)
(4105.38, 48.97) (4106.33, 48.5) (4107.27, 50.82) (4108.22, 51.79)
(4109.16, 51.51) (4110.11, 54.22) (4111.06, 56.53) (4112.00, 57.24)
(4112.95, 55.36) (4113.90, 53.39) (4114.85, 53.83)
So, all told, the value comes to 53.5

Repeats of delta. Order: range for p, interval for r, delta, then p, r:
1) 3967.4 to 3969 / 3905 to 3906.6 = 23.4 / 11.8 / 47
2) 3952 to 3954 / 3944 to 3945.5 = 50.8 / 53.0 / 49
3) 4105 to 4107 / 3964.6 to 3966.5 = 41.4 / 49.0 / 35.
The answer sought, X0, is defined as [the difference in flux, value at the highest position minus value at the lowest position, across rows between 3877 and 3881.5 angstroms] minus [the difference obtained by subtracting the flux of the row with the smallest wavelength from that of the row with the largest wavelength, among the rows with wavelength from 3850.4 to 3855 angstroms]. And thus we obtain -6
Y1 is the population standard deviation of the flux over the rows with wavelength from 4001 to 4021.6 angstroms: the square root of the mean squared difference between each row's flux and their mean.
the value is 2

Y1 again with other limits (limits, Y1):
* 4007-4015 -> 1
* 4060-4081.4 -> 3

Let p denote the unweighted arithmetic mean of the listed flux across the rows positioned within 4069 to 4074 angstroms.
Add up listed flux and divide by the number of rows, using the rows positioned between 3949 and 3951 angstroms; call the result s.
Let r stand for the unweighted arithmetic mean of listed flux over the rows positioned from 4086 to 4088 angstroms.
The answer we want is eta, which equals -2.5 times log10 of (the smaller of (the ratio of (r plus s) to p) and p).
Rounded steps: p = 58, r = 56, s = 52.8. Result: -0.69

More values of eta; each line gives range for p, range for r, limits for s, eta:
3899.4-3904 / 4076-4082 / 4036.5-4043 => -0.86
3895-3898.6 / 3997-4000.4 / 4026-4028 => -0.84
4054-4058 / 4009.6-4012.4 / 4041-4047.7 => -0.73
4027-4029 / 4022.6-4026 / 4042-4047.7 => -0.76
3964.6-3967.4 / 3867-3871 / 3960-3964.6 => -1.29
